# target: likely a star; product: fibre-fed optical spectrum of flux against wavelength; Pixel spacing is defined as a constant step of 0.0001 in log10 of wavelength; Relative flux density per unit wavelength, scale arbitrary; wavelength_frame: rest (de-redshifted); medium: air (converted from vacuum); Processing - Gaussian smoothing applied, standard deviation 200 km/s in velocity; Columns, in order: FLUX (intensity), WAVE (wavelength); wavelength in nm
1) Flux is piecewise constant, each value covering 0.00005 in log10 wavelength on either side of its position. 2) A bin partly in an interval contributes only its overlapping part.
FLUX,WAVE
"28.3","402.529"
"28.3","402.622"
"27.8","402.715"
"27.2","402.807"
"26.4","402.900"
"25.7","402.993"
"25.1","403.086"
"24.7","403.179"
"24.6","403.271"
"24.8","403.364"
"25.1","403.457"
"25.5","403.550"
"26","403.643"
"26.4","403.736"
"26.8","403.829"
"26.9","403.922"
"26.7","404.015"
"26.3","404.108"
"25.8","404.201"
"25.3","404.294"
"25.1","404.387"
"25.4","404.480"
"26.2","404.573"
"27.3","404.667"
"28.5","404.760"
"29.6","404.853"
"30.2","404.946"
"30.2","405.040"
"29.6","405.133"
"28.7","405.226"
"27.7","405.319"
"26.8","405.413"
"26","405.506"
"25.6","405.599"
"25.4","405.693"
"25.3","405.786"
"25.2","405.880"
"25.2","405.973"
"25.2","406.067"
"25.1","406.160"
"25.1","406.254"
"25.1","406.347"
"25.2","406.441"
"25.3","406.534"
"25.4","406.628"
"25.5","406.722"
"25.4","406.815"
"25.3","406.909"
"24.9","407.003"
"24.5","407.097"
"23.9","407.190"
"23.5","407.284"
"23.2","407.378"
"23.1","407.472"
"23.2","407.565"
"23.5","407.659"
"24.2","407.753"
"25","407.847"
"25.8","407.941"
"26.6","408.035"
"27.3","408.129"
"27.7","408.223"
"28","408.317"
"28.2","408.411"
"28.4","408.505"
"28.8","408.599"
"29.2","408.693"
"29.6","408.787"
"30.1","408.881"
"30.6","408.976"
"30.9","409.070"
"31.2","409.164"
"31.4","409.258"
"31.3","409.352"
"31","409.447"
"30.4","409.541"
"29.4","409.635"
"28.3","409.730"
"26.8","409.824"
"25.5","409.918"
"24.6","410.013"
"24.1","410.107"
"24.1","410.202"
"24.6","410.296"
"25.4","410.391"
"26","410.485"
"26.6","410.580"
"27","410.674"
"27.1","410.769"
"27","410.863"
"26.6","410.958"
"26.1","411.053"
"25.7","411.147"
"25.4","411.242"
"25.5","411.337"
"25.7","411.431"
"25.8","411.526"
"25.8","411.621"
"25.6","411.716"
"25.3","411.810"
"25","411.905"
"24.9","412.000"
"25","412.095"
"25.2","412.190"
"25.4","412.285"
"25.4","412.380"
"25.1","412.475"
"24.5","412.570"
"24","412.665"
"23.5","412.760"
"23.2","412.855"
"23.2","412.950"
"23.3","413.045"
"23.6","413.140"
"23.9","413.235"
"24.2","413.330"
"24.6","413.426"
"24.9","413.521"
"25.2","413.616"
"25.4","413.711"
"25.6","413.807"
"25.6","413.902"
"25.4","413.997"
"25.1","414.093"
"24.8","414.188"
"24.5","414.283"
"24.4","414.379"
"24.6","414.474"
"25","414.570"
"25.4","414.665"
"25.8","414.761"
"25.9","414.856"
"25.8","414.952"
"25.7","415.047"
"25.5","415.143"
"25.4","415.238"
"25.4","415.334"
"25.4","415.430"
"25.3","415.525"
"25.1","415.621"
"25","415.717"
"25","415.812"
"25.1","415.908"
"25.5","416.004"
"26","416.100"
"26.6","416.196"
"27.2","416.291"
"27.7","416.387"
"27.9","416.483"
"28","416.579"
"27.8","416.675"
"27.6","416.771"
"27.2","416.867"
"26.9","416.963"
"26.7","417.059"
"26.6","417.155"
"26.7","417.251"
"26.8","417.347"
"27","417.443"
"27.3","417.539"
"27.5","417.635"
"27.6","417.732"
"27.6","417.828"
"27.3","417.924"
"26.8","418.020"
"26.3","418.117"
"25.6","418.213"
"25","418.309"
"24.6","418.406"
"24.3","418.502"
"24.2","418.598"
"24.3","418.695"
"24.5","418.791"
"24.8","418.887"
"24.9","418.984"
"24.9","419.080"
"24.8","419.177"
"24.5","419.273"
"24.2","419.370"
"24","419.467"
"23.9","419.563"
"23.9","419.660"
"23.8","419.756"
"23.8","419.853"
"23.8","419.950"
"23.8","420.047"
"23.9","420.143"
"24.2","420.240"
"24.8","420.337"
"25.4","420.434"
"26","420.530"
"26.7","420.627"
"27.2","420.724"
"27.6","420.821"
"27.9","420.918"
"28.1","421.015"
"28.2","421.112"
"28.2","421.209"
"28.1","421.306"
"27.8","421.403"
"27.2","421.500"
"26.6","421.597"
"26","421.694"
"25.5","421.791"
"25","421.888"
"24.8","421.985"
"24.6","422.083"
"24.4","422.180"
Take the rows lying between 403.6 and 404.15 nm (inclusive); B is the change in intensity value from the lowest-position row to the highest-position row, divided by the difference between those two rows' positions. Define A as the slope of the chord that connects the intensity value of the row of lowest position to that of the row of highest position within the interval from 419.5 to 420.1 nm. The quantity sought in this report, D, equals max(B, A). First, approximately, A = 0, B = 1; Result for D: 1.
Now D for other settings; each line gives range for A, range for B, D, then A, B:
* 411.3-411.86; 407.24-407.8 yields 1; 0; 1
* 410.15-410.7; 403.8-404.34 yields 6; 6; -3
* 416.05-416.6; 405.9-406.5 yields 4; 4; 0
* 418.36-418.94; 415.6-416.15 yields 2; 0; 2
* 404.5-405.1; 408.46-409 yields 9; 9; 5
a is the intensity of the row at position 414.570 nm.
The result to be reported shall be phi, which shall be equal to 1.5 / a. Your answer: 0.060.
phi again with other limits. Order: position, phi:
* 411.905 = 0.060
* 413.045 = 0.064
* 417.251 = 0.056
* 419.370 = 0.062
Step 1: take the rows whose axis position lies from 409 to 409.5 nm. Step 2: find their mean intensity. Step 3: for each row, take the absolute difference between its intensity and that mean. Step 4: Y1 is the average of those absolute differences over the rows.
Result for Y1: 0.17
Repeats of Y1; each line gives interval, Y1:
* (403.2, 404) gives 0.76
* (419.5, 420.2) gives 0.05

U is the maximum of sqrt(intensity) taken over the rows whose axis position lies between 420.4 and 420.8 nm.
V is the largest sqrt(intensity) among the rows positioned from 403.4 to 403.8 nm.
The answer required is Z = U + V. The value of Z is 10.4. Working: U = 5.22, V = 5.14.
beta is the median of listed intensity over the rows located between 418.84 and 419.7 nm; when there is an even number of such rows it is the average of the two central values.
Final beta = 24.5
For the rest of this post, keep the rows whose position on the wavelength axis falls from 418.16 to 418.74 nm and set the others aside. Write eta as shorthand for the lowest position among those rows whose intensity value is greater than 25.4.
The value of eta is 418.213 nm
